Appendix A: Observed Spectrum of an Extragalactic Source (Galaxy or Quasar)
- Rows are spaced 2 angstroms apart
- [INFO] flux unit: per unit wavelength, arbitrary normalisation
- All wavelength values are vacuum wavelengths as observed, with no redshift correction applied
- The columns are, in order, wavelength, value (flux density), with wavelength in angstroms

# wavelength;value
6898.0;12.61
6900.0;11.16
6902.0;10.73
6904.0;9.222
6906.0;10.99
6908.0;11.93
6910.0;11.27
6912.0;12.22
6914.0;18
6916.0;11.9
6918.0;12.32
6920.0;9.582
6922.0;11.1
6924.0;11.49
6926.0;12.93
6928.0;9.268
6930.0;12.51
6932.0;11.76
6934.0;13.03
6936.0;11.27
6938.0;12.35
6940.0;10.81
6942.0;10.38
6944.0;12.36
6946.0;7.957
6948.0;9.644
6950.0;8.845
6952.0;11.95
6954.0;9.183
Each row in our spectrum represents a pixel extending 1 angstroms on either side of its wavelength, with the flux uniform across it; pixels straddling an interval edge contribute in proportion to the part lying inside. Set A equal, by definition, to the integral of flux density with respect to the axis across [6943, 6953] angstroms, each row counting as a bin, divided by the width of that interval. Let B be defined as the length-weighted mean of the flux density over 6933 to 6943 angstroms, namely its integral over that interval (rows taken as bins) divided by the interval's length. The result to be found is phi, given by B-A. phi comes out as 1.4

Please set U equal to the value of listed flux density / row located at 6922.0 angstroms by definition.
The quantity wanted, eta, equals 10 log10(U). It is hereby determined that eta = 10.5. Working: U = 11.1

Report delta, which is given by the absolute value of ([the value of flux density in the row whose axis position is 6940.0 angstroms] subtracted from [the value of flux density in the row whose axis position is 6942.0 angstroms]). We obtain 0.43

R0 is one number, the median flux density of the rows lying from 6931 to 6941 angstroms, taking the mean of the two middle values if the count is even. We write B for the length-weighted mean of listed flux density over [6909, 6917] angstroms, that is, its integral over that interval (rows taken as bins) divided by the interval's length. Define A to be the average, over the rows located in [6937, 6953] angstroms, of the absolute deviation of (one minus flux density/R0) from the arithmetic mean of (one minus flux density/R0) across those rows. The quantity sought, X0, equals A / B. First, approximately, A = 0.11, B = 13.3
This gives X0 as 0.0085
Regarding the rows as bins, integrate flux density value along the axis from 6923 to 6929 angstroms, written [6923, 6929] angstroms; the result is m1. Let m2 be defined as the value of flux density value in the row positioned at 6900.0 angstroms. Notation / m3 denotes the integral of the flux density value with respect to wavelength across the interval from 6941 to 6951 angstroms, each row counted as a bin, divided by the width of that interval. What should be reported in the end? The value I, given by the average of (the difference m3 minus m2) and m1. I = 33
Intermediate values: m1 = 67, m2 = 11.16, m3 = 9.8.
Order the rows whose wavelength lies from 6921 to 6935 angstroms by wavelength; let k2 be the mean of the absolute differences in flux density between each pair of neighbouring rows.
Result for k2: 1.79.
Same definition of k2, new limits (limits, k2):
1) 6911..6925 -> 2.82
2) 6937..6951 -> 1.81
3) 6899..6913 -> 1.04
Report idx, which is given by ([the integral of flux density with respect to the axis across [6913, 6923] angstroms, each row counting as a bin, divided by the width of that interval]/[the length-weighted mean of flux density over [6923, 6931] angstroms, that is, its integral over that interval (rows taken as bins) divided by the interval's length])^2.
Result 1.19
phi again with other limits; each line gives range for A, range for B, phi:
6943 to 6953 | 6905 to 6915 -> 2.7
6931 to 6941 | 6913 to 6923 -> 0.7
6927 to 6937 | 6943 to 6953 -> -1.4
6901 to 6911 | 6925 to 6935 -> 1.1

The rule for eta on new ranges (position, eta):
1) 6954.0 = 9.6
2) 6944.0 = 10.9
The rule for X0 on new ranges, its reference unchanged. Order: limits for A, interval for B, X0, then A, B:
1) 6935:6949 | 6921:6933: 0.0086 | 0.10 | 11.5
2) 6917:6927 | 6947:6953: 0.0077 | 0.08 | 10.1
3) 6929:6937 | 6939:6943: 0.0050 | 0.05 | 10.6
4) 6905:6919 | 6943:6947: 0.0128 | 0.13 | 10.2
